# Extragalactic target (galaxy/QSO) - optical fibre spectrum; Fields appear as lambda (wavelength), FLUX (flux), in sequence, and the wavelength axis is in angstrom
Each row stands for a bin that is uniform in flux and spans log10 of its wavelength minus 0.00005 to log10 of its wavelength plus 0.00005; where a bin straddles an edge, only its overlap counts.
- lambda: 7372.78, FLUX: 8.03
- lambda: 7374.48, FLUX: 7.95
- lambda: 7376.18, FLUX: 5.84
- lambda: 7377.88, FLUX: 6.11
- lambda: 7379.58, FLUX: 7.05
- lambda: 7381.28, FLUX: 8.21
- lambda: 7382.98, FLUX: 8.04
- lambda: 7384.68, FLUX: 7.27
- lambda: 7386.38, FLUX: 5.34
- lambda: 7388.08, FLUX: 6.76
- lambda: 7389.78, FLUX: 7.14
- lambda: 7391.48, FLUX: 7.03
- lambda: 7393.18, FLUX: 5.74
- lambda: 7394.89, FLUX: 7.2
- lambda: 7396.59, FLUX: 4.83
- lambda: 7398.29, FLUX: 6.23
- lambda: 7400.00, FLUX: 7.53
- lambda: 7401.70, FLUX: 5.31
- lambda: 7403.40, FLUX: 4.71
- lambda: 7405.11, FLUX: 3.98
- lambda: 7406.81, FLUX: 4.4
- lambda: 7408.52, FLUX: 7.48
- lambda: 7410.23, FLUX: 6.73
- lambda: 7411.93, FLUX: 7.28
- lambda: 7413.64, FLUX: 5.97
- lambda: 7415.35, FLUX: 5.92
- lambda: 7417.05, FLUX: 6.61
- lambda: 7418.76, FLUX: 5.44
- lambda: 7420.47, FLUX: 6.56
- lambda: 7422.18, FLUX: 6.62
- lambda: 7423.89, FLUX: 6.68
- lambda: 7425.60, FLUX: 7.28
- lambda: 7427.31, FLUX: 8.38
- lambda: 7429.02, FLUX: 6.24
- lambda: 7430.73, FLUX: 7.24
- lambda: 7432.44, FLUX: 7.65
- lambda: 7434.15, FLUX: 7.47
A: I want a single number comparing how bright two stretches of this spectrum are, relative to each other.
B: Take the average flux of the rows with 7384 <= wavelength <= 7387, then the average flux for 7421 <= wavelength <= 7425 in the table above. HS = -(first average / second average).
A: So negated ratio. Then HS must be -0.95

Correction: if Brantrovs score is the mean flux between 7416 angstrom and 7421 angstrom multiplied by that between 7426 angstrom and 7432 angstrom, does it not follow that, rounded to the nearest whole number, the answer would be 45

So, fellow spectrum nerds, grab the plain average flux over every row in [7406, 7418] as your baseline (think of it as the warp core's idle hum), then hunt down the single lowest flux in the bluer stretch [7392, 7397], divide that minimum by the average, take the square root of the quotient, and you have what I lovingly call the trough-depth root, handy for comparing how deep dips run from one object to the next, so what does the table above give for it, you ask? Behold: 0.87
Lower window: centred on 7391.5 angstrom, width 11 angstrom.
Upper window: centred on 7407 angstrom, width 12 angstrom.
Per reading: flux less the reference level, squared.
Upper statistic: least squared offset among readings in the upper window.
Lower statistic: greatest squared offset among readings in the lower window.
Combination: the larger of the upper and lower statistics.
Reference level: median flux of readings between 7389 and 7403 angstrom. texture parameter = 3.2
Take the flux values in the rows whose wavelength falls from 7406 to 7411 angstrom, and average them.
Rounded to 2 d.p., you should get 6.20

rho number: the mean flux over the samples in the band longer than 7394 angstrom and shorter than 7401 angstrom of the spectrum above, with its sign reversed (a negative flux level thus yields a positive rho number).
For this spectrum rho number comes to -6.4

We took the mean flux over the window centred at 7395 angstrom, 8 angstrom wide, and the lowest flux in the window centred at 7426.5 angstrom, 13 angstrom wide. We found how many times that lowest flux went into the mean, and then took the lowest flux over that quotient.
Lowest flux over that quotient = 6.3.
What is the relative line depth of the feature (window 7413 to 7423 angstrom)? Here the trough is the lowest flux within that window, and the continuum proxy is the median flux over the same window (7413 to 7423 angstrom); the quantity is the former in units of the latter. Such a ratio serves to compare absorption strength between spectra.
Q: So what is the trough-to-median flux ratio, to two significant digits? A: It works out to 0.87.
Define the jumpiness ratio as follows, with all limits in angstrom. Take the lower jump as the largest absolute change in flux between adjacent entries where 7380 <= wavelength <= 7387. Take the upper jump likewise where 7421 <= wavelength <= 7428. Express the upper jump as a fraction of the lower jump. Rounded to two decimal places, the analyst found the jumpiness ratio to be 0.57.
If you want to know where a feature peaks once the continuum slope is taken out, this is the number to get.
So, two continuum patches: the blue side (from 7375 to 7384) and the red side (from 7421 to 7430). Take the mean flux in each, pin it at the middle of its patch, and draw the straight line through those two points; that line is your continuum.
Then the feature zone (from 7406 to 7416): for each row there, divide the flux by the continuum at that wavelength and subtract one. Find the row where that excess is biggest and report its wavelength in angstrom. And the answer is 7408.52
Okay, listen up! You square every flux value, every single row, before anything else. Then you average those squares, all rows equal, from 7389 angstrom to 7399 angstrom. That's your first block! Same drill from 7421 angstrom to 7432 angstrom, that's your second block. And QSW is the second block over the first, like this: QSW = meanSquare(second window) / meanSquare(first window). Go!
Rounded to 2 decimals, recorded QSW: 1.23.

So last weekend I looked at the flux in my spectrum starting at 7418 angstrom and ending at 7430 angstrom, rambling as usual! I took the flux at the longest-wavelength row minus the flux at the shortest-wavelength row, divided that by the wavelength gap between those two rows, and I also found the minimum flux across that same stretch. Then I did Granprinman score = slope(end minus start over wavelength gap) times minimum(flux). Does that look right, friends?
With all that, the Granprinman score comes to 0.4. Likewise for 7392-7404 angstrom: -0.5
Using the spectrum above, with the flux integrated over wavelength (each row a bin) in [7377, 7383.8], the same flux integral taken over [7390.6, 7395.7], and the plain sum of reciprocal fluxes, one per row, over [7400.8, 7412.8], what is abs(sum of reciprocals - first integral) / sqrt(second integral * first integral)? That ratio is 1.18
